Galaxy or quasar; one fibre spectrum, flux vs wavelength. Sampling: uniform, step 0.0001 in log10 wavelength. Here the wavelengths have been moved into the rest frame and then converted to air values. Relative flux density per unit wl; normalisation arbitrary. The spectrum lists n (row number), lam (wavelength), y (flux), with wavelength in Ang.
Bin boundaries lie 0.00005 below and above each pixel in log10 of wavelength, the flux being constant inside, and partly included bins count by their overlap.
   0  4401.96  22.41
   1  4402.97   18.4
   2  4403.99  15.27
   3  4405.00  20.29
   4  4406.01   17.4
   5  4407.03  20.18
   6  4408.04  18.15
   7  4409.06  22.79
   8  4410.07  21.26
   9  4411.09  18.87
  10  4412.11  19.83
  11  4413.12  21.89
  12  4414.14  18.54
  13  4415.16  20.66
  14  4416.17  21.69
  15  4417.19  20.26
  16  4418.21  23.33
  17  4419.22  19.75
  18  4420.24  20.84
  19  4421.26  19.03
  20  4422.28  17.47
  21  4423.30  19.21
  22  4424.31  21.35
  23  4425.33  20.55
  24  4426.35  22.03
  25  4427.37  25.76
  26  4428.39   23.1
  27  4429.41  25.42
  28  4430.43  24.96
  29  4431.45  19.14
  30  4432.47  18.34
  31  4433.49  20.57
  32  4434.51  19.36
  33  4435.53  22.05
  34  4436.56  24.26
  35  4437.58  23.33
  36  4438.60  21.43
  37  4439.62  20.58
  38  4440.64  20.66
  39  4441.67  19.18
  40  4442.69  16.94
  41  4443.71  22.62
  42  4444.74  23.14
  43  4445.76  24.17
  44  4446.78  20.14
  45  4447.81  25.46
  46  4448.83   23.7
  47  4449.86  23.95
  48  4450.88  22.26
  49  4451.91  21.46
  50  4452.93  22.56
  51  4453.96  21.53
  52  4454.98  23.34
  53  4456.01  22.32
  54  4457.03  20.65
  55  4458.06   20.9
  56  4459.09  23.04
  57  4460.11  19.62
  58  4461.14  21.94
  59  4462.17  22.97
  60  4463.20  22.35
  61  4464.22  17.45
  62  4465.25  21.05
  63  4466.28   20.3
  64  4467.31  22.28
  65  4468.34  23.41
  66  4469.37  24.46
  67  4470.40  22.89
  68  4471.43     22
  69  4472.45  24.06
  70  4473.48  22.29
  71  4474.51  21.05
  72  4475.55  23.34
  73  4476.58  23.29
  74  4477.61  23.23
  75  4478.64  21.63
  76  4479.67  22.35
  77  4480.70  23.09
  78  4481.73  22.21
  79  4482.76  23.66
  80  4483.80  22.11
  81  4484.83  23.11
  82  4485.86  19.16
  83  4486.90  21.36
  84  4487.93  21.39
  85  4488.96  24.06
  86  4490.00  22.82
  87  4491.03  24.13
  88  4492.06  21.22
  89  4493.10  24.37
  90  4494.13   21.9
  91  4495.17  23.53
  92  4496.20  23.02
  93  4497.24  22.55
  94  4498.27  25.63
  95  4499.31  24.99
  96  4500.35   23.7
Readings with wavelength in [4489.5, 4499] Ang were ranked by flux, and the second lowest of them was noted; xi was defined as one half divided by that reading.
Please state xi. 0.0228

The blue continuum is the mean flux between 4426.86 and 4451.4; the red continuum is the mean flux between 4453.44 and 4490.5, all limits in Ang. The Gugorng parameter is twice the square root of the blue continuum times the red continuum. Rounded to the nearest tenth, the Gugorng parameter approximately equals 44.2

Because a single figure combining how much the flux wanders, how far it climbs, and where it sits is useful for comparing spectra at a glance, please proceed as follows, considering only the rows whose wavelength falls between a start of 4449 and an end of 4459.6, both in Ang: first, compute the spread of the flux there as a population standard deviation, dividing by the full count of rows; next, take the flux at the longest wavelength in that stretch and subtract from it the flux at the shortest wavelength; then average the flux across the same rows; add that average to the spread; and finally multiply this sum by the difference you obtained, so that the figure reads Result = -21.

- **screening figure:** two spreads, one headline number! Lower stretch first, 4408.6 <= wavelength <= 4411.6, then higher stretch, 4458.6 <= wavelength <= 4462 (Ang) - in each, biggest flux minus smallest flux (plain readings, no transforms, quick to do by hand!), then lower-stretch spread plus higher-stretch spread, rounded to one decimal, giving 7.3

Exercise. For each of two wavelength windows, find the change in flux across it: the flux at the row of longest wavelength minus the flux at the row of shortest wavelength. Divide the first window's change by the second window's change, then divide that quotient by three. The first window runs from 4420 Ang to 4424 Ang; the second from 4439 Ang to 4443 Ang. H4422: 0.15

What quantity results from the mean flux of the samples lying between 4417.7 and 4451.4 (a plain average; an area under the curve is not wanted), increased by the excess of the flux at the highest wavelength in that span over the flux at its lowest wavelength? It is 20.6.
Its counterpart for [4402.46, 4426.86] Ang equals 23.6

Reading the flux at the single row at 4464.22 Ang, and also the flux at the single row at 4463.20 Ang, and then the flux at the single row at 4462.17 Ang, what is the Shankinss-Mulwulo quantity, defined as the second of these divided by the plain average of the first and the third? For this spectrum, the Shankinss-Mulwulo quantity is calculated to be 1.11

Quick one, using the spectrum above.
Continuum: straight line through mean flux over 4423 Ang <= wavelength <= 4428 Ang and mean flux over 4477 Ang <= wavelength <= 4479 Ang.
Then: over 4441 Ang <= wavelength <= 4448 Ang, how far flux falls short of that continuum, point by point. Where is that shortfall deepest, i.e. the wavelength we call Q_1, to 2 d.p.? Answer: 4442.69 Ang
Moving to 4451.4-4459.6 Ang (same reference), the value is 4457.03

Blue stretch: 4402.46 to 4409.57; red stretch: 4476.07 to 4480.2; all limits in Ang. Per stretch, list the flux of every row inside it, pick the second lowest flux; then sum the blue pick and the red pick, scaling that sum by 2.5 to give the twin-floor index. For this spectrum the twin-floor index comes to 99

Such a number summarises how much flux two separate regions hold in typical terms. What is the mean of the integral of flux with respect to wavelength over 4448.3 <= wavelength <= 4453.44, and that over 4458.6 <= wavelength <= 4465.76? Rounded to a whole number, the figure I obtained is 135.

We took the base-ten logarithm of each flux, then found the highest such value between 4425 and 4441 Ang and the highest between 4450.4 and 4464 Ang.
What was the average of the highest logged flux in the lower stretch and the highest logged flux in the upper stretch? 1.390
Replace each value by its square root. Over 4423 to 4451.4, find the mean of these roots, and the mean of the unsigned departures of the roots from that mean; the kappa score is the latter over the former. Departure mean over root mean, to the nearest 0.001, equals 0.045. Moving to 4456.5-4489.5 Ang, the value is 0.027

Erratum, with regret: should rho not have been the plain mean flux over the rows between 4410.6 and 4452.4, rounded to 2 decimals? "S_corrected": 21.40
